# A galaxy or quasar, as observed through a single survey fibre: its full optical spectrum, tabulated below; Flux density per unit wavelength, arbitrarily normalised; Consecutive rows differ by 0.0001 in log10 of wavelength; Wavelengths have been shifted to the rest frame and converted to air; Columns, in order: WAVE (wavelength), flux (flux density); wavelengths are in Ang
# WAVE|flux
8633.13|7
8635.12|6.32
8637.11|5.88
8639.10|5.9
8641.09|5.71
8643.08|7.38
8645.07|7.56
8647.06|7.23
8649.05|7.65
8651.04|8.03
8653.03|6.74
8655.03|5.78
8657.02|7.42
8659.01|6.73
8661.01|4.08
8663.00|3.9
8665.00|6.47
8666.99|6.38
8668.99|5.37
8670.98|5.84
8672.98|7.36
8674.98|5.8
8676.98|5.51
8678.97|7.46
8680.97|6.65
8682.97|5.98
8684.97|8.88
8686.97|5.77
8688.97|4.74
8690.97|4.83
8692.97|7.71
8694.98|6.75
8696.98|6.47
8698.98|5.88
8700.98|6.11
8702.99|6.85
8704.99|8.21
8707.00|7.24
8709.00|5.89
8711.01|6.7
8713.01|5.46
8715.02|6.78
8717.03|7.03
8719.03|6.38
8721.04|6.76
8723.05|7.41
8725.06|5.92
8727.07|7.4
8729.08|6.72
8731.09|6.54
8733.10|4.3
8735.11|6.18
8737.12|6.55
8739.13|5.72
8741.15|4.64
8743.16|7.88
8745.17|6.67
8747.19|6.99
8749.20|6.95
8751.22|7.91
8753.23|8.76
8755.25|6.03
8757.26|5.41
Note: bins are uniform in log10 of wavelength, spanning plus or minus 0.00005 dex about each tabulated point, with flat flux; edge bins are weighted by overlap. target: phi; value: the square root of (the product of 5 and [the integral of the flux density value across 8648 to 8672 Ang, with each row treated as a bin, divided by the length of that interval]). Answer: 5.569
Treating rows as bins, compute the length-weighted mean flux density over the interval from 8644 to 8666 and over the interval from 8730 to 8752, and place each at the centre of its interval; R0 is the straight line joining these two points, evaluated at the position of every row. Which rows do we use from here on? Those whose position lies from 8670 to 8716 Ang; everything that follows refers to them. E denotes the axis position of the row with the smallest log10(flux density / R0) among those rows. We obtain 8688.97 Ang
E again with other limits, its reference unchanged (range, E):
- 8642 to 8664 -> 8663.00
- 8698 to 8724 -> 8713.01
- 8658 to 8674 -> 8663.00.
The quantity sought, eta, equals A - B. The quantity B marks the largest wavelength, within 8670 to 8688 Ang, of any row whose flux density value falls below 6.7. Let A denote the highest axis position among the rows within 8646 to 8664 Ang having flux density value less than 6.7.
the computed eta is -24.0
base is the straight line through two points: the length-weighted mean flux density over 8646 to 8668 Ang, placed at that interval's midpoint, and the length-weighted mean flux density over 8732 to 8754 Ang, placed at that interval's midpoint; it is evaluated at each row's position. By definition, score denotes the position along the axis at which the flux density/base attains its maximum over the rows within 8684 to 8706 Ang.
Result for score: 8684.97 Ang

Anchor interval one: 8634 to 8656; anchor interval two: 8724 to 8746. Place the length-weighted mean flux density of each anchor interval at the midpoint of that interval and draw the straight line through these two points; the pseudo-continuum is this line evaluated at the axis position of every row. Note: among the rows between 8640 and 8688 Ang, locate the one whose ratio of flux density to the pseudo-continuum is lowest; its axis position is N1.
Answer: 8663.00 Ang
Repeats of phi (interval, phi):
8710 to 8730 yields 5.768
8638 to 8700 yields 5.650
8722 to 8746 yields 5.624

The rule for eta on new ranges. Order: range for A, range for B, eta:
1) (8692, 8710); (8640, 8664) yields 46.0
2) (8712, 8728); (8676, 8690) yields 36.1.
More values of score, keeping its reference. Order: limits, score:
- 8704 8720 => 8704.99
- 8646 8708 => 8684.97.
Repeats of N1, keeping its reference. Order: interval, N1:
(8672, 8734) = 8733.10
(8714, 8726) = 8725.06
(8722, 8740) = 8733.10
